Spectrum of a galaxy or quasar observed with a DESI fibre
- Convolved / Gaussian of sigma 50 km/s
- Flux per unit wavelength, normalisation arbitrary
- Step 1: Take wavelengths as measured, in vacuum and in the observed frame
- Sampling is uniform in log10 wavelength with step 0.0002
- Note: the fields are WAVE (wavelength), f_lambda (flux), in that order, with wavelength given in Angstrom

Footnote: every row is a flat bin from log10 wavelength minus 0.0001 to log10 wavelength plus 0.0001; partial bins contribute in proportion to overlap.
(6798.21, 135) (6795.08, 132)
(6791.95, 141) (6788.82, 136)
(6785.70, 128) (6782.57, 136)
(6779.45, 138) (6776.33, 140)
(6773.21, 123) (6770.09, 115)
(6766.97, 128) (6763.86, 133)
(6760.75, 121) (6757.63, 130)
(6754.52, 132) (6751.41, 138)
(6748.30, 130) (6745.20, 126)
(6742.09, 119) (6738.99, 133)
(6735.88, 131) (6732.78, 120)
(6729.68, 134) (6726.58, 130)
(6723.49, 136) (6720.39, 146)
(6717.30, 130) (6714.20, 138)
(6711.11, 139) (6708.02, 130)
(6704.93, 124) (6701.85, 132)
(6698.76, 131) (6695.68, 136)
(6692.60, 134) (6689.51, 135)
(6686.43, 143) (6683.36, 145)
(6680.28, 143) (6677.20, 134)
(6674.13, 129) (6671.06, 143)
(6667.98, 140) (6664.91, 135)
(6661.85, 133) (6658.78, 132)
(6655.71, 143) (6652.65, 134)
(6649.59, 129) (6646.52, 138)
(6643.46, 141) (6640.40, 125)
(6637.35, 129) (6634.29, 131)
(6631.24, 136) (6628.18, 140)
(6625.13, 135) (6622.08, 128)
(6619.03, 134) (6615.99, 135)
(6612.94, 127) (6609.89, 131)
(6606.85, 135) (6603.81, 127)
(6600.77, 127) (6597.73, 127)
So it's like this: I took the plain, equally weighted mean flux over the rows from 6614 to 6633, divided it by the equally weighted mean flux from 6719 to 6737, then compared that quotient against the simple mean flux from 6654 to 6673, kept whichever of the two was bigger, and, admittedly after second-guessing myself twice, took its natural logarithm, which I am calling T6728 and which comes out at 4.92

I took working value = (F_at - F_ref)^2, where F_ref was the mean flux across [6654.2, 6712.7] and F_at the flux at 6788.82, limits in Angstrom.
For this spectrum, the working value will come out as 0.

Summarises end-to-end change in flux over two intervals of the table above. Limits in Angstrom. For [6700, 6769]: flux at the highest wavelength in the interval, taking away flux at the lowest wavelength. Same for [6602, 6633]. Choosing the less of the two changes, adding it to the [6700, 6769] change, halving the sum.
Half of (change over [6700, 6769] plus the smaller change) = -4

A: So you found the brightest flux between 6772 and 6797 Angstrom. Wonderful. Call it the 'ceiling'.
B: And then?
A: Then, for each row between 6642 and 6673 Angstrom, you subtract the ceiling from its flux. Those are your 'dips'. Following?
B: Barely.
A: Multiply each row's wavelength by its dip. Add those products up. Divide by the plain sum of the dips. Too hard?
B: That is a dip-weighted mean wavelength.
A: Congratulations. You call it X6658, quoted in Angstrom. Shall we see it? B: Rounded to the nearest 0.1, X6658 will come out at 6655.5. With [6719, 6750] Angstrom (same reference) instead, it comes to 6738.2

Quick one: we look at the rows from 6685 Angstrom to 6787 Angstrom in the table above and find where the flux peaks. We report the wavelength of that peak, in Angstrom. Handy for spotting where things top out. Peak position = 6720.39 Angstrom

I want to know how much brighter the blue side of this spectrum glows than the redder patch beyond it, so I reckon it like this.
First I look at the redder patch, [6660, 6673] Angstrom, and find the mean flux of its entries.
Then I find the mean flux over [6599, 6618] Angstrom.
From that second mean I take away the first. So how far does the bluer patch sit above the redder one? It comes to -7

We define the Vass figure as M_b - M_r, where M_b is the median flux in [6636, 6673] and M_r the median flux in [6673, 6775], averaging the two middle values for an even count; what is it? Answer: 2.5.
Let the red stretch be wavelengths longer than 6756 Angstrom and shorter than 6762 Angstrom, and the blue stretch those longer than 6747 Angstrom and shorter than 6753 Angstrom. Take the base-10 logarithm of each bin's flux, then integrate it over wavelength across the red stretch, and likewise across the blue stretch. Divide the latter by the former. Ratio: 1.01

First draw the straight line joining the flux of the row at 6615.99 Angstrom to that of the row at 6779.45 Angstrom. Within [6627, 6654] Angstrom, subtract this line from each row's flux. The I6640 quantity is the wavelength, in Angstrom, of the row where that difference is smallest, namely 6640.40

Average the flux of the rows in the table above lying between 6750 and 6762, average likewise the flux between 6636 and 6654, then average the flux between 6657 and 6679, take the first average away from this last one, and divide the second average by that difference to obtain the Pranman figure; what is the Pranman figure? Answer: 27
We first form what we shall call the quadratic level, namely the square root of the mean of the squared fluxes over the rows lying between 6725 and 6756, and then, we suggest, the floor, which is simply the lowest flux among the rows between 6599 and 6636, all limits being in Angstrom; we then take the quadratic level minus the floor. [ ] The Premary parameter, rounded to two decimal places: 2.43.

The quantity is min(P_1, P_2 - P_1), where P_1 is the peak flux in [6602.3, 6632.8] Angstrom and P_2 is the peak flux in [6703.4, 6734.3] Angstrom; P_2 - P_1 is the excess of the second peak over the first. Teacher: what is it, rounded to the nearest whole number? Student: 6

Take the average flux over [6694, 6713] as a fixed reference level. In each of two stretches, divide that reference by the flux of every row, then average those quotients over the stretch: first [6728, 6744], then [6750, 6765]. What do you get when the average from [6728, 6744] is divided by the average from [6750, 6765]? 1.03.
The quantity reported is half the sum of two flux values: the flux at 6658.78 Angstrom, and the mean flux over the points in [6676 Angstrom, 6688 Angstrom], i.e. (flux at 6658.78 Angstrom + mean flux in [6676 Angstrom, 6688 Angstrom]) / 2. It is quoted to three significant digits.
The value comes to 137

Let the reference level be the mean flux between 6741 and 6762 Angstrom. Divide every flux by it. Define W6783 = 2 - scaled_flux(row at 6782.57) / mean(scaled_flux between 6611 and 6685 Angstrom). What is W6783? 0.99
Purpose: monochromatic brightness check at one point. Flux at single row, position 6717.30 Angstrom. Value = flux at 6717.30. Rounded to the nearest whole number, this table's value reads 130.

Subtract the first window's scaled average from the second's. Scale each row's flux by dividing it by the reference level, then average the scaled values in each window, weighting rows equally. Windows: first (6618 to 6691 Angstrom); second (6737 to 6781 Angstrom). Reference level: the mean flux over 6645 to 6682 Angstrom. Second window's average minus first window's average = -0.049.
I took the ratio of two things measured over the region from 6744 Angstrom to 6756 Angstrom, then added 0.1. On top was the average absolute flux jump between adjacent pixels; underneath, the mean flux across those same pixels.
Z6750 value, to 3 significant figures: 0.146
